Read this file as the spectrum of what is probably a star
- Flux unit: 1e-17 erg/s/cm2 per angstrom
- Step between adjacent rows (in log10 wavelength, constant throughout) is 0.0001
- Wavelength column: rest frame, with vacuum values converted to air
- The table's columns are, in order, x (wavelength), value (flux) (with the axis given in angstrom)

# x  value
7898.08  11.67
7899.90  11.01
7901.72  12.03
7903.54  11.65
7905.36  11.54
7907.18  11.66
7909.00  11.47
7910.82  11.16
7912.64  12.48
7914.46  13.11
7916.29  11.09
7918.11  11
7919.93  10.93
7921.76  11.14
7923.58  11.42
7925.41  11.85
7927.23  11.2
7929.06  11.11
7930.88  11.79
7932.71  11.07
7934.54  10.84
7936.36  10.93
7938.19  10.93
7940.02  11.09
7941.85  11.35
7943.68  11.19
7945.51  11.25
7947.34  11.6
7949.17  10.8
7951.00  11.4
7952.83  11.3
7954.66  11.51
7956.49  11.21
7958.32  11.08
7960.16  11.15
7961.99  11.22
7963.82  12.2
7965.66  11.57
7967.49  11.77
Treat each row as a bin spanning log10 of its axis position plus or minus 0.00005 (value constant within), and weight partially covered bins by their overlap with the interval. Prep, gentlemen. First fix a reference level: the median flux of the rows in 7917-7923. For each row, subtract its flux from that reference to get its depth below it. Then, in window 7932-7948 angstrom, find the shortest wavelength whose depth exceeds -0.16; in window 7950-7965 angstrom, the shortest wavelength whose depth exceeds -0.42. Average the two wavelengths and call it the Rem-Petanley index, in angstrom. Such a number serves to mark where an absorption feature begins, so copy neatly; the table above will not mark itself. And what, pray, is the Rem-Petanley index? 7941.9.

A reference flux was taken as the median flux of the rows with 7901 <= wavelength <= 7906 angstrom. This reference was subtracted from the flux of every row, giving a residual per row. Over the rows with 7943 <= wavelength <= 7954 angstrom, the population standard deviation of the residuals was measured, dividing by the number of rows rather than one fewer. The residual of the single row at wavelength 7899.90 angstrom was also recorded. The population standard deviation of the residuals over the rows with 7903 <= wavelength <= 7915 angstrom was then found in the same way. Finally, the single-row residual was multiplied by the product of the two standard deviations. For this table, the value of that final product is -0.10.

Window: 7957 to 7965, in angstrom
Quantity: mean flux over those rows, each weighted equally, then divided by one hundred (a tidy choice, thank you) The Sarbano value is 0.114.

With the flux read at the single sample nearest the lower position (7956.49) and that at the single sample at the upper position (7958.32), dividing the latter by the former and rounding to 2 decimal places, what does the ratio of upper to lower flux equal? 0.99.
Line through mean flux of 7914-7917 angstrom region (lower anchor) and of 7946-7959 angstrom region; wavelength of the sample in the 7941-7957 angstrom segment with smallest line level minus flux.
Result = 7954.66 angstrom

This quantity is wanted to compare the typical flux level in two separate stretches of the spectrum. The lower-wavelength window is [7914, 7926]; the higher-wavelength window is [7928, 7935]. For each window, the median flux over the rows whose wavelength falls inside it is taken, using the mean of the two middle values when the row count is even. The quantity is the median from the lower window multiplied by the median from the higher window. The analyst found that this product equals 124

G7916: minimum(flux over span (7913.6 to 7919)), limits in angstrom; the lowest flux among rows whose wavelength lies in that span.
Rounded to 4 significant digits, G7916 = 11.00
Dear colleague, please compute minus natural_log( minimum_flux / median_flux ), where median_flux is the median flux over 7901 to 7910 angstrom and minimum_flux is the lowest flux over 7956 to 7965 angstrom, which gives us 0.05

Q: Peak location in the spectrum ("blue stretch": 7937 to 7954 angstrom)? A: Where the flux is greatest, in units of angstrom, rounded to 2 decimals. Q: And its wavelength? 7947.34 angstrom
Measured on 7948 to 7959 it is 7954.66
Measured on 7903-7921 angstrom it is 7914.46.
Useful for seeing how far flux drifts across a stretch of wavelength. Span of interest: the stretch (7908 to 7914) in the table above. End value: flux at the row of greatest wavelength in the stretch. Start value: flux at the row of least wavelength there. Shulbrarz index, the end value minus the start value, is 1.01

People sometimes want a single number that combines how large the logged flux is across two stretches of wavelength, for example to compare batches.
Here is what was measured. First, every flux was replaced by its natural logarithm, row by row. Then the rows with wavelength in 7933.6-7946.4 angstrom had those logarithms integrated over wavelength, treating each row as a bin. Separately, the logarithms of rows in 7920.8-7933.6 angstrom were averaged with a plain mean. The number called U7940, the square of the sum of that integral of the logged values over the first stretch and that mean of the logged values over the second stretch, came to 1103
